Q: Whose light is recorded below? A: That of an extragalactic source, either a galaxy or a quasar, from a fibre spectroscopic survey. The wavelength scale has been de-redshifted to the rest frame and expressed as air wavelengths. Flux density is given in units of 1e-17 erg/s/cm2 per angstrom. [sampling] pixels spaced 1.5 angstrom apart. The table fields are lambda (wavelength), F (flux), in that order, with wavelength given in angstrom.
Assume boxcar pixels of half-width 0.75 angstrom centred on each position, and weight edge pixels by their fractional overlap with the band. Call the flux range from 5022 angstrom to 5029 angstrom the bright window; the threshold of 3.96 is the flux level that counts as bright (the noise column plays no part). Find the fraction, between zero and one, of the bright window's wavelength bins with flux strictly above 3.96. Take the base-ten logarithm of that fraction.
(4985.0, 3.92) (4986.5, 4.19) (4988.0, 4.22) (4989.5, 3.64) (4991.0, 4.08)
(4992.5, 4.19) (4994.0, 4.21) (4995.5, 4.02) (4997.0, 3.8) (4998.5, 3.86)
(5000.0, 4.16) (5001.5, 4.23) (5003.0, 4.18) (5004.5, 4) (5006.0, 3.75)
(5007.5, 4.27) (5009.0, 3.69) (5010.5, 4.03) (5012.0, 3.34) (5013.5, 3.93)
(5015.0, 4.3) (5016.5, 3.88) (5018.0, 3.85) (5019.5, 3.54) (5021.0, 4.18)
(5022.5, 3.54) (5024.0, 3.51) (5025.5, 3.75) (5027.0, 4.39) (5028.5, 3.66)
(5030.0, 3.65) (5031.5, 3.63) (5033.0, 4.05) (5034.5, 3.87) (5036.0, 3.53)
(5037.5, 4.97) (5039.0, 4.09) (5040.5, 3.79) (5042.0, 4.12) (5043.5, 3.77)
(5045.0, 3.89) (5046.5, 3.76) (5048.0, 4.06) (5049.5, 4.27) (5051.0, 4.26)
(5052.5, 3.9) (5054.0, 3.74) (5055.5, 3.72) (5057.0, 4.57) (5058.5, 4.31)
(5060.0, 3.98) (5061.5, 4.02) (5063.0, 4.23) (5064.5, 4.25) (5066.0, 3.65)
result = -0.7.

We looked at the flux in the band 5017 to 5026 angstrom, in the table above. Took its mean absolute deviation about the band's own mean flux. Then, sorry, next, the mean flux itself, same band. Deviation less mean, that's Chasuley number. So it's -3.53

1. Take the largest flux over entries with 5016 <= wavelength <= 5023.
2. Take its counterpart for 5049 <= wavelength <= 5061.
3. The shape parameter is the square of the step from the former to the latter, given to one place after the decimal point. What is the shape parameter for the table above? 0.2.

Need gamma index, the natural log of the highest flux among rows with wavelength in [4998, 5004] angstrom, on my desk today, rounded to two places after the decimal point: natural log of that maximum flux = 1.44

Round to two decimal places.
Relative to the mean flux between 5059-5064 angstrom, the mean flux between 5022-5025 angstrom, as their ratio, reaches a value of 0.86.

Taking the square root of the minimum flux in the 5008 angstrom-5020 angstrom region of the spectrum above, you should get 1.83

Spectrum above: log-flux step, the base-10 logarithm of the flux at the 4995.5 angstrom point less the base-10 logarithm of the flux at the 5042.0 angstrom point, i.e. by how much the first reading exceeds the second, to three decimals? -0.011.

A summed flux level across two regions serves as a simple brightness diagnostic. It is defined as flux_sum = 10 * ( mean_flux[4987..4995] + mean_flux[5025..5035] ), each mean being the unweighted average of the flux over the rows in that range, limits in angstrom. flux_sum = 79.3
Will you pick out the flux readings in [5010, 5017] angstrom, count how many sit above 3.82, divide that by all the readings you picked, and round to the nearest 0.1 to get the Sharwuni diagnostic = 0.8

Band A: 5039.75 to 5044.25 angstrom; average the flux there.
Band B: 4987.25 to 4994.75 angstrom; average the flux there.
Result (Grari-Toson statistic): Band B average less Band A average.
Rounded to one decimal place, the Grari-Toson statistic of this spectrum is 0.2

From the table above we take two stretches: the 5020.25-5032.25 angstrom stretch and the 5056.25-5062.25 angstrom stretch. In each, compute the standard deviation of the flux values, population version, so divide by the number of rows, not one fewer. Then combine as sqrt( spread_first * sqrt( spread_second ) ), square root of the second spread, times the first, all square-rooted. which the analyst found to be 0.38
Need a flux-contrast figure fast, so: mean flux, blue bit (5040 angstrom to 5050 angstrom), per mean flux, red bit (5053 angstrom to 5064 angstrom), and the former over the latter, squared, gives 0.94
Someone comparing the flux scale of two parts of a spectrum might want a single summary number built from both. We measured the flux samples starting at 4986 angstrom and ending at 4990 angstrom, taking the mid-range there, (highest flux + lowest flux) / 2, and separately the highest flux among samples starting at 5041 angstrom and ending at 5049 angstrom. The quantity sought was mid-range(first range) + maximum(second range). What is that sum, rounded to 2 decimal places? 8.05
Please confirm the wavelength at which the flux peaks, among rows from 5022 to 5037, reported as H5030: 5027.0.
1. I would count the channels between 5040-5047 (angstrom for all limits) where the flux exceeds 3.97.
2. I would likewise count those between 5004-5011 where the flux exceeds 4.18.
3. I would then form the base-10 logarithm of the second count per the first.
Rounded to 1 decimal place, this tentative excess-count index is 0.0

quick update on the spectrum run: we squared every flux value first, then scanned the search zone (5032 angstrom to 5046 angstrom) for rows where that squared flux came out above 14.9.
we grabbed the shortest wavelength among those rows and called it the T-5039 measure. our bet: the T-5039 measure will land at 5033.0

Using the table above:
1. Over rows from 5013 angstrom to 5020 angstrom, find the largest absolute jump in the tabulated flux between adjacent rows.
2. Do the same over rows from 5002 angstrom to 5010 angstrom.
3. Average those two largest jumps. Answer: 0.50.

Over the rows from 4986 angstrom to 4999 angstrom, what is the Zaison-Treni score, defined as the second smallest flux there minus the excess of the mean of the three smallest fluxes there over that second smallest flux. 3.83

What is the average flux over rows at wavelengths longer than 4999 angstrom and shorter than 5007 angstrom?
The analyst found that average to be 4.06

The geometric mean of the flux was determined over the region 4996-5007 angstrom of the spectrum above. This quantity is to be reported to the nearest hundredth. 3.99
